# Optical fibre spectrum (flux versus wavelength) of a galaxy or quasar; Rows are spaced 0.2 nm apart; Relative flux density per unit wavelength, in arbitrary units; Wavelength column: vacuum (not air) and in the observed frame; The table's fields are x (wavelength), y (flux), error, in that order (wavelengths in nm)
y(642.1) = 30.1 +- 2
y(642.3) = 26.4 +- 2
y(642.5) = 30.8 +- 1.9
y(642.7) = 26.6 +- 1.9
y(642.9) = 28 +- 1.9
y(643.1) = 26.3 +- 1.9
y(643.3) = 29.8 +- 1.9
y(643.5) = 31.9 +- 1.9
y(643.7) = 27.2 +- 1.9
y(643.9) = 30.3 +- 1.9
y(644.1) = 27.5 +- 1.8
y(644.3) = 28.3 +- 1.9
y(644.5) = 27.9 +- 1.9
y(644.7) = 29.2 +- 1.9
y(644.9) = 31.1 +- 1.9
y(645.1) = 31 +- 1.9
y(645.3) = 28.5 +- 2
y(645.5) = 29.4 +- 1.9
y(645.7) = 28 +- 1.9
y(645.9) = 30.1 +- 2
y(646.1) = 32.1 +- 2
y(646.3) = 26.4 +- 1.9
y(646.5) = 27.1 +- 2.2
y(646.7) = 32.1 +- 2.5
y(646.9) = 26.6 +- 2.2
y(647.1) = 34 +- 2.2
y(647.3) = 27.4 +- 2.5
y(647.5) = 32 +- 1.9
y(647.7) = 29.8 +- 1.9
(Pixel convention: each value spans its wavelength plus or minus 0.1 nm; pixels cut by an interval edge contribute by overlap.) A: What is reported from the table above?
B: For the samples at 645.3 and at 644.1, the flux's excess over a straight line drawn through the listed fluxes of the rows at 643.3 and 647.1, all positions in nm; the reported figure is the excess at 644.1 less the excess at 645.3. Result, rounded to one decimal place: 0.3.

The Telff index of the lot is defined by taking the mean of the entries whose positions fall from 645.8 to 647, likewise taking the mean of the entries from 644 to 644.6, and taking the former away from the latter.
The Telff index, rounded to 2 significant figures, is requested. -1.2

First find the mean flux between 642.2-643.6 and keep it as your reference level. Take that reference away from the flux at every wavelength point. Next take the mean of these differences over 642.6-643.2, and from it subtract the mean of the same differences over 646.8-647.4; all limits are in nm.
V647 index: -2.4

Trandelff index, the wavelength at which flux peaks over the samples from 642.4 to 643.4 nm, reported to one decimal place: 642.5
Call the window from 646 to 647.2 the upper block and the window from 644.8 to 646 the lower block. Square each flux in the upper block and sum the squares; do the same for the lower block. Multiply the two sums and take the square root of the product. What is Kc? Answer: 5325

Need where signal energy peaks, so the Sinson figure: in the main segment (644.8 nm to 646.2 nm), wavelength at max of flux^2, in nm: 646.1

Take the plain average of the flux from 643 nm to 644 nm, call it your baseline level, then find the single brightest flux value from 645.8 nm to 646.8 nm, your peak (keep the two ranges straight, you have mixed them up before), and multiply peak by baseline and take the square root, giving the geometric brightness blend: 30.6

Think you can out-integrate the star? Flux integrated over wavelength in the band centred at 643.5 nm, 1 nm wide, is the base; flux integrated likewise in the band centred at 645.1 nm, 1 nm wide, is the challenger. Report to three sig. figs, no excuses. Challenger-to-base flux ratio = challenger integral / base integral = 1.03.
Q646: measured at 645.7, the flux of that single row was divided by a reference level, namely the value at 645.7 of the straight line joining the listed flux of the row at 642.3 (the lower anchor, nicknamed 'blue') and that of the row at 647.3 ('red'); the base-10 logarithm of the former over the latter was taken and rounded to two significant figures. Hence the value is 0.015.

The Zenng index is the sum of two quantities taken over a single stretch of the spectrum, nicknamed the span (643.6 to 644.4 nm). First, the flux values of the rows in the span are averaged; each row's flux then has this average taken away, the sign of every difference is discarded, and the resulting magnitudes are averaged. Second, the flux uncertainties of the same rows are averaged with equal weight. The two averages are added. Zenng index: 2.86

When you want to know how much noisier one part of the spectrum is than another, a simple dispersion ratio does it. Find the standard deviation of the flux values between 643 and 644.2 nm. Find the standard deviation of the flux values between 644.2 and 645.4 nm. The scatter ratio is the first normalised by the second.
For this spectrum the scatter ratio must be 1.55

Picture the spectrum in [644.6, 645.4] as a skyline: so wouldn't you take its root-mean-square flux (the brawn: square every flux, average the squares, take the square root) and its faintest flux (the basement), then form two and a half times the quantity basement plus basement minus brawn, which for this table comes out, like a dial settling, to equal 68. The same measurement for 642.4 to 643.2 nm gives 62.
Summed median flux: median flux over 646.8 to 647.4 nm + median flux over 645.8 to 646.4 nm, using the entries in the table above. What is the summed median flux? 57.5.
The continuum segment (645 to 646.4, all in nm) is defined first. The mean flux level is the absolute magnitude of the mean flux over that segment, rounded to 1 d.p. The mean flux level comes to 29.4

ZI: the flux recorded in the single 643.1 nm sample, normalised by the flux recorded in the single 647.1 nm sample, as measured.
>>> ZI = 0.77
